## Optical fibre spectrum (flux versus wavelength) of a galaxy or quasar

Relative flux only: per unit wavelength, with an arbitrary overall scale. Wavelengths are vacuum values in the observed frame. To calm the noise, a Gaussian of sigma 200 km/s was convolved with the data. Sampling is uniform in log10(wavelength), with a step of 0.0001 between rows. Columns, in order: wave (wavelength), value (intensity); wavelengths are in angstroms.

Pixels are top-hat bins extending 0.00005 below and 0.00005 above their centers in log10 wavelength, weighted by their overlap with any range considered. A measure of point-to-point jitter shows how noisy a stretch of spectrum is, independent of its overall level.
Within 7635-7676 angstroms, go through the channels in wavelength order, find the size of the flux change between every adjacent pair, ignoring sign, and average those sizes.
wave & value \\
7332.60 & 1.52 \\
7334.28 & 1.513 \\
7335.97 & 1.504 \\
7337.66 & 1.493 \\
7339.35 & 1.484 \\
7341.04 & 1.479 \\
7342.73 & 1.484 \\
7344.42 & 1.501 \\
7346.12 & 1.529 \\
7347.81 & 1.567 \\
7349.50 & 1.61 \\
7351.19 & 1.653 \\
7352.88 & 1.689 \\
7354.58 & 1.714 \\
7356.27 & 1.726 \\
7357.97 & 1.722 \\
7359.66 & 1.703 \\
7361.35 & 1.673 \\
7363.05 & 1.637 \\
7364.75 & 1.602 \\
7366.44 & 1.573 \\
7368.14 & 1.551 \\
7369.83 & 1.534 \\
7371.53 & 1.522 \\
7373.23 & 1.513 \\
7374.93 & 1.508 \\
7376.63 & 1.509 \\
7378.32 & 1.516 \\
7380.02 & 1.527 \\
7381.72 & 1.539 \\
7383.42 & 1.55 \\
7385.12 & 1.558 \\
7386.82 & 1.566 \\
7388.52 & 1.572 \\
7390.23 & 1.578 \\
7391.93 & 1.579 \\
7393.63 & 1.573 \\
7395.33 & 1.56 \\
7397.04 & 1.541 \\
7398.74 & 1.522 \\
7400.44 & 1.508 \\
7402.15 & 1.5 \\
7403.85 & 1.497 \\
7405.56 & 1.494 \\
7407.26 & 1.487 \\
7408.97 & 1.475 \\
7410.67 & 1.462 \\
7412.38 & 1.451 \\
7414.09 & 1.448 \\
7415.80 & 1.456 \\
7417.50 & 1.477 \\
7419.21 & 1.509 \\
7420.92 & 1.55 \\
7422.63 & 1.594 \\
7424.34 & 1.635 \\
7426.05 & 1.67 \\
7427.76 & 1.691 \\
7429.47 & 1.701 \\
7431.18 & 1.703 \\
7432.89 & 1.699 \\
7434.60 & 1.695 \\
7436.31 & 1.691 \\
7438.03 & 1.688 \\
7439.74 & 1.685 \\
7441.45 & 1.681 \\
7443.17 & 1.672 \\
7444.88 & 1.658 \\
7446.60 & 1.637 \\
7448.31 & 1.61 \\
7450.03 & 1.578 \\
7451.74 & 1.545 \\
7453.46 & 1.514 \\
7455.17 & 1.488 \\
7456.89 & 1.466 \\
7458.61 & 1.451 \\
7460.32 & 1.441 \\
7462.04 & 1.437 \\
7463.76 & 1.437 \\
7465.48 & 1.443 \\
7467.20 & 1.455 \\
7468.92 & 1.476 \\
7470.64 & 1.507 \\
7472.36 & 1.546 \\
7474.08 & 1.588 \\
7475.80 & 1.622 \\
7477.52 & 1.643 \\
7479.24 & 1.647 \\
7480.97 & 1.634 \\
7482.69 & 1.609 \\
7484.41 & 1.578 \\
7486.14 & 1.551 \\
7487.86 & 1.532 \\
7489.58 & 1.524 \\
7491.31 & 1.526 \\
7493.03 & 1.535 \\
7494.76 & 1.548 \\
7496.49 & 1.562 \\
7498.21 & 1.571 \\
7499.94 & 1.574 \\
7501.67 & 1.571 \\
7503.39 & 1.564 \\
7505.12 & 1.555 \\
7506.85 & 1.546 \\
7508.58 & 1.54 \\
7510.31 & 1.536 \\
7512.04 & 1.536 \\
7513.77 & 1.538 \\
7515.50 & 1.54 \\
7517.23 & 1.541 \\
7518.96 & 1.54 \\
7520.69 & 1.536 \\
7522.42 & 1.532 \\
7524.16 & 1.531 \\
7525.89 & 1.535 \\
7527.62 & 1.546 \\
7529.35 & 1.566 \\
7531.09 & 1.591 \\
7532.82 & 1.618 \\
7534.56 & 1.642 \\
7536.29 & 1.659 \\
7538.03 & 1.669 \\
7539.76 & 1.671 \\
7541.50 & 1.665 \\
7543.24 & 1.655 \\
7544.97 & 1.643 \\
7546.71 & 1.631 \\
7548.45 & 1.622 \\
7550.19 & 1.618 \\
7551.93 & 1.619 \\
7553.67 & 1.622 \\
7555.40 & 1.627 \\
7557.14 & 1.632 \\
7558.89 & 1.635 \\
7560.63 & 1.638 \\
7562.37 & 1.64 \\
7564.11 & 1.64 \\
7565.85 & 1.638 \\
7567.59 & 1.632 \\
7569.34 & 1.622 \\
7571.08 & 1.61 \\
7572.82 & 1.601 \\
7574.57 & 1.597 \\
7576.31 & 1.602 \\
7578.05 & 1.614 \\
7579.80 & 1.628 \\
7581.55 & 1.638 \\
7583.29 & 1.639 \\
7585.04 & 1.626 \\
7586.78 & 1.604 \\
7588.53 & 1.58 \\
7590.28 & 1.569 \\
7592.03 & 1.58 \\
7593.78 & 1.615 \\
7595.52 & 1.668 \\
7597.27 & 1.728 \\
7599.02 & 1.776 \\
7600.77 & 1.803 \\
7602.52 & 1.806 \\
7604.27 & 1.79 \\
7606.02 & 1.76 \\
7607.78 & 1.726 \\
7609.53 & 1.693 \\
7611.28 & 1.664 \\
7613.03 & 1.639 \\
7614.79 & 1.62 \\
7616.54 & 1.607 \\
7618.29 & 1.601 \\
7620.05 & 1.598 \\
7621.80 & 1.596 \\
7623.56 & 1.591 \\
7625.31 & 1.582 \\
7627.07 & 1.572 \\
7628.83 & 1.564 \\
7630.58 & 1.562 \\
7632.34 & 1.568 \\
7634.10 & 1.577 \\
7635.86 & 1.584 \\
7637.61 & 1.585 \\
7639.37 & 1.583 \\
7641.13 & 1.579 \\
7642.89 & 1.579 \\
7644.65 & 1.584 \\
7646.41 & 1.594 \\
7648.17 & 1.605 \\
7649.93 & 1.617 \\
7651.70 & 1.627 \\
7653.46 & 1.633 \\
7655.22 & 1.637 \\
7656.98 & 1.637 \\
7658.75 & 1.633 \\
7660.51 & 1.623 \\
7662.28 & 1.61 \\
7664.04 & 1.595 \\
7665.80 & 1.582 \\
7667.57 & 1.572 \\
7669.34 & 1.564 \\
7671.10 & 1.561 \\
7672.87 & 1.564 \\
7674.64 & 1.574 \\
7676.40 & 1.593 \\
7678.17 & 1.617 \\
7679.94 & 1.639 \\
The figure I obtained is 0.007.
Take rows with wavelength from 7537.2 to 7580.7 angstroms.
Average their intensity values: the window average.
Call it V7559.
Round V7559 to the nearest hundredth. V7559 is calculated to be 1.63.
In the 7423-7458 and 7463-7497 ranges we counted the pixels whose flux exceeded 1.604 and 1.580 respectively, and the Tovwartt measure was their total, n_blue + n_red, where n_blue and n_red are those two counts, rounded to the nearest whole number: 21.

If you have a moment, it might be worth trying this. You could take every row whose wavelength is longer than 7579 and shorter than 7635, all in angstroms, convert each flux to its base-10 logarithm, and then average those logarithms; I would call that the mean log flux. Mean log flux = 0.215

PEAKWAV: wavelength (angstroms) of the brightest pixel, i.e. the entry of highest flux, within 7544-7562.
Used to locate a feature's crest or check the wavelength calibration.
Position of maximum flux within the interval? 7544.97 angstroms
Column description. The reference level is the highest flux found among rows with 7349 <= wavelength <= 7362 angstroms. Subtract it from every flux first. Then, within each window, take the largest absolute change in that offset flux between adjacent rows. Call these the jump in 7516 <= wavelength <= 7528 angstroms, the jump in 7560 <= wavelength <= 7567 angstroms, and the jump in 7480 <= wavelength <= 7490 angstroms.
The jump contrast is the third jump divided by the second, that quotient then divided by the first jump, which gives 1409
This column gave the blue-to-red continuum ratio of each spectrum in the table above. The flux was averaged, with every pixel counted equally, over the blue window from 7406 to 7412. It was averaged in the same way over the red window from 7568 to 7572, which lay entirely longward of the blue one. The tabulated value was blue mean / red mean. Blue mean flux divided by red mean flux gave 0.91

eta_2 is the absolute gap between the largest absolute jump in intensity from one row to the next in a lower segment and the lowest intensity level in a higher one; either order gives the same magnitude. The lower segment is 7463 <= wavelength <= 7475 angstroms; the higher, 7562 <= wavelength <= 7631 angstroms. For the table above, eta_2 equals 1.52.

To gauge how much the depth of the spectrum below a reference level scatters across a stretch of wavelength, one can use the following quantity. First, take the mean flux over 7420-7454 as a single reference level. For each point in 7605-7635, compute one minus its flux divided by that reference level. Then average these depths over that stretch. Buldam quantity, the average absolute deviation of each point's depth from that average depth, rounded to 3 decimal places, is 0.028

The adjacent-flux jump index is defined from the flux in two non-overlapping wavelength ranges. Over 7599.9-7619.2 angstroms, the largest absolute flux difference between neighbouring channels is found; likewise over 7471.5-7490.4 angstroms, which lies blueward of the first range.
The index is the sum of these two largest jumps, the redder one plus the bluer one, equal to 0.076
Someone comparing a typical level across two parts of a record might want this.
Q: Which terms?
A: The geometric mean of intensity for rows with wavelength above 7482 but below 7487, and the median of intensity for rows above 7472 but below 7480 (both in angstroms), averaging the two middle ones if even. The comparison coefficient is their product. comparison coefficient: 2.56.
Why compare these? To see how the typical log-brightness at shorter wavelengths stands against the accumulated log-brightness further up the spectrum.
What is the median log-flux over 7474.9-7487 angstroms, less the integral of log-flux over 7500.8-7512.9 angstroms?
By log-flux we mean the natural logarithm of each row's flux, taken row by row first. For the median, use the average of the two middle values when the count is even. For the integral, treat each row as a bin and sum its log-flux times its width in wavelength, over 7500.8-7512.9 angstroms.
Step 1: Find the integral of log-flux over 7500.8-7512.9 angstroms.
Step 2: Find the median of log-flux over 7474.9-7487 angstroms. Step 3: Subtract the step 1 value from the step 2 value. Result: -4.82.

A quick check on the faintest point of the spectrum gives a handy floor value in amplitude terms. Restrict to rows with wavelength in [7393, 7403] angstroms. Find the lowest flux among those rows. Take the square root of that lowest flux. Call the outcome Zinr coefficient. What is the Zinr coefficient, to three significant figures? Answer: 1.22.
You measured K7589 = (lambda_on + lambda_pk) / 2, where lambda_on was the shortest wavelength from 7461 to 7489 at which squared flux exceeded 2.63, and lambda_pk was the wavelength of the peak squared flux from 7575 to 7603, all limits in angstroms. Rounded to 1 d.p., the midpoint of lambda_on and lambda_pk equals 7539.2 angstroms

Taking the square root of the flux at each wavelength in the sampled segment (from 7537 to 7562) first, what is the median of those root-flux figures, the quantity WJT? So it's 1.28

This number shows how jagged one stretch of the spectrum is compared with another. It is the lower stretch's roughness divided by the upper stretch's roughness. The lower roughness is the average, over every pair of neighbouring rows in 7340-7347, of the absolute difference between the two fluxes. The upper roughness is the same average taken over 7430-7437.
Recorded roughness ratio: 4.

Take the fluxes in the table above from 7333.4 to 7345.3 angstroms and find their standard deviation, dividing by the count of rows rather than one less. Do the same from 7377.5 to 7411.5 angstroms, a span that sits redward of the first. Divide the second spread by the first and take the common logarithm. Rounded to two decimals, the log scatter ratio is 0.49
